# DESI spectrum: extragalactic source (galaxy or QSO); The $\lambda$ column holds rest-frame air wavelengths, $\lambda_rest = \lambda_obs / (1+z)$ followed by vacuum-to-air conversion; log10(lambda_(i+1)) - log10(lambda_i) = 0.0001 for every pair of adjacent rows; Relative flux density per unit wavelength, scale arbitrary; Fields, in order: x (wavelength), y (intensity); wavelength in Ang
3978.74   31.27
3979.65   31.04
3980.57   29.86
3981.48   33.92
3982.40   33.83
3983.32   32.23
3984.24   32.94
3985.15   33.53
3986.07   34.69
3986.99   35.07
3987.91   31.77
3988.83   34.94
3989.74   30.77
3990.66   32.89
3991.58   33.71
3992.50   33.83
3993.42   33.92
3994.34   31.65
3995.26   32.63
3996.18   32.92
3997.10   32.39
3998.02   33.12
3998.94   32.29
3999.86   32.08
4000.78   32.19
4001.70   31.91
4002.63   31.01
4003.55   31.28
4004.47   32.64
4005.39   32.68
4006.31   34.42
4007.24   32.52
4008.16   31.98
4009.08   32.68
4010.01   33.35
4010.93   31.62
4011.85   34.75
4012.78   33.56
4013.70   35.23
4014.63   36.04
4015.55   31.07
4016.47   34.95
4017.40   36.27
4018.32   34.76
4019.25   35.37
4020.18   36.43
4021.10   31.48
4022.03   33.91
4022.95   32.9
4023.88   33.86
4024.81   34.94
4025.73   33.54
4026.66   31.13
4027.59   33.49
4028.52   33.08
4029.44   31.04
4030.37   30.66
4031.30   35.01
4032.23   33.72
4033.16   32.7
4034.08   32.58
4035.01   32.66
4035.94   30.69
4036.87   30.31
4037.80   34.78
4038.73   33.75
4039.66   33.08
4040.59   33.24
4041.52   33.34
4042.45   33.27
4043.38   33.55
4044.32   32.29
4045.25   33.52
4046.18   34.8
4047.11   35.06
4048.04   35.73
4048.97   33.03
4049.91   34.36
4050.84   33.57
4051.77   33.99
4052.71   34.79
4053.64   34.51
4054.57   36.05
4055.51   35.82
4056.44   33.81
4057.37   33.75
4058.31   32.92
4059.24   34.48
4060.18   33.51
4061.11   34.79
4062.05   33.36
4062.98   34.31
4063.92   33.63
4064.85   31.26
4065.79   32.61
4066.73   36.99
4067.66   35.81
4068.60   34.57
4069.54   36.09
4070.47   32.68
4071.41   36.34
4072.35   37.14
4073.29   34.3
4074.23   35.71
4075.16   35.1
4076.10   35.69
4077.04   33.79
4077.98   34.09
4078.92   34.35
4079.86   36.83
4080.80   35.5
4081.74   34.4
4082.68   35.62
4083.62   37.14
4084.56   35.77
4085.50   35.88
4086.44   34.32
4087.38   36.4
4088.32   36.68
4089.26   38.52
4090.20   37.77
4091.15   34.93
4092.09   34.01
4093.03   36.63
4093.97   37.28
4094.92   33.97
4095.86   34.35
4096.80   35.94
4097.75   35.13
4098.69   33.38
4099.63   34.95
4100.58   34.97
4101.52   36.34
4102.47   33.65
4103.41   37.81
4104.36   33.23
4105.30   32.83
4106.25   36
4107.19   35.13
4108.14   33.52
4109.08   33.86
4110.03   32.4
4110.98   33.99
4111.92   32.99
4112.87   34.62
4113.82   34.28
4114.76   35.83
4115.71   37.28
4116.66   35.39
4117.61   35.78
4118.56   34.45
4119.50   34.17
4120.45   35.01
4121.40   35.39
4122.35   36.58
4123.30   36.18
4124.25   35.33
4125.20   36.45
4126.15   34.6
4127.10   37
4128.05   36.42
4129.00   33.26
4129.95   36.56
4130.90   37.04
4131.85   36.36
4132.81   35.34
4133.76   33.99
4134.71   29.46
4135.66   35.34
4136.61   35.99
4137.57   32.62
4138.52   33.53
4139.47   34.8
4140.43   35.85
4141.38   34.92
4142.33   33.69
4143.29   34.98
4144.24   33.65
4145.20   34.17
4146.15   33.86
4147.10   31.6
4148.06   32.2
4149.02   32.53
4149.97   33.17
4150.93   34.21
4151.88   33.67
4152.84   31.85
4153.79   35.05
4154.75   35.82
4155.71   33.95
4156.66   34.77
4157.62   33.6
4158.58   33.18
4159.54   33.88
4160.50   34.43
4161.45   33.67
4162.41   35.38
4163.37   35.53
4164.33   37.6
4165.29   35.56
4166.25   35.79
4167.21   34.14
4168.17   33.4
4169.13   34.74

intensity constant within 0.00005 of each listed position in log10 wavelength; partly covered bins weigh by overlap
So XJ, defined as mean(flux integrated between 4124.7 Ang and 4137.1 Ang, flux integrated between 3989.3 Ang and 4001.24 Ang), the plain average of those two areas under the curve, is 413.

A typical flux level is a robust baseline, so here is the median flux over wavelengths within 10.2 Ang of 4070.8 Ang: 34.7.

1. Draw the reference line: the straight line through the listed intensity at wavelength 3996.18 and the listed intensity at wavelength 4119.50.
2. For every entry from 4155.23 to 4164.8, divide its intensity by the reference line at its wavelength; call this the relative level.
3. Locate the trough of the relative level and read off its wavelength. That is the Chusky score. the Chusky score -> 4158.58 Ang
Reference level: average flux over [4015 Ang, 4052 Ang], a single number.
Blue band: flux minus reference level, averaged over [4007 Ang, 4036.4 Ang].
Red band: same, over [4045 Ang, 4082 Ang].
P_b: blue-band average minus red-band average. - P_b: -1.2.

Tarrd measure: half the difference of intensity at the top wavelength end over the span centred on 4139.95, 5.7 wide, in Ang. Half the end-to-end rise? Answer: 0.5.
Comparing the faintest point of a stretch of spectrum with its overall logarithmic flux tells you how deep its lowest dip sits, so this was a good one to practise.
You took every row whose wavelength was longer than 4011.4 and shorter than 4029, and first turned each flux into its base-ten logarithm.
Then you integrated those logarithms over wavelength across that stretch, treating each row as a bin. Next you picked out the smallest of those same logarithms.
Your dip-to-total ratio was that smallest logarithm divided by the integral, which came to 0.0554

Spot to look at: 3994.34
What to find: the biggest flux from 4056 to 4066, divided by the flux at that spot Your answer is 1.10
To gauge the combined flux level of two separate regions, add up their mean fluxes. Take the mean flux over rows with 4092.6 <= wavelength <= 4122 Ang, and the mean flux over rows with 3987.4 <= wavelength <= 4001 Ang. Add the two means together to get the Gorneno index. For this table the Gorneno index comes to 67.6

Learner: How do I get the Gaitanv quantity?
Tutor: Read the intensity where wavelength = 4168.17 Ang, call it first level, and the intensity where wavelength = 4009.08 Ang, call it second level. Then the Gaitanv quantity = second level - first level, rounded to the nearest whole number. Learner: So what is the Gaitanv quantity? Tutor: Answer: -1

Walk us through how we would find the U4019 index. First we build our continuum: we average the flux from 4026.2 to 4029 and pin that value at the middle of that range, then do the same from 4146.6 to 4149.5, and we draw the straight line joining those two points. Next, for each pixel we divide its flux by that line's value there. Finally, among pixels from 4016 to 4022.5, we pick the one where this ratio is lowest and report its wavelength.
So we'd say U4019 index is 4021.10 Ang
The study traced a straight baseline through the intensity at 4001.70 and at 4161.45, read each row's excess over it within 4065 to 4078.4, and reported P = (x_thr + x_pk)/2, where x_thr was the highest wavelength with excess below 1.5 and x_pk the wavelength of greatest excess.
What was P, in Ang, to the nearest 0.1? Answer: 4075.2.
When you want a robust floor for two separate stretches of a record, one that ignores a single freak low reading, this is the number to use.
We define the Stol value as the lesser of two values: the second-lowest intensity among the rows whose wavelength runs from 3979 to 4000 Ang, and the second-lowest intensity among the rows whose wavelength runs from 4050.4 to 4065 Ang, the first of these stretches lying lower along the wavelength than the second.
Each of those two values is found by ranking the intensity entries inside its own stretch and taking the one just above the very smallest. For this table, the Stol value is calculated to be 30.8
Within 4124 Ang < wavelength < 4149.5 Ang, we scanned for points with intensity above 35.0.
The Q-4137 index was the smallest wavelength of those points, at 4124.25 Ang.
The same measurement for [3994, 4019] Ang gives 4013.70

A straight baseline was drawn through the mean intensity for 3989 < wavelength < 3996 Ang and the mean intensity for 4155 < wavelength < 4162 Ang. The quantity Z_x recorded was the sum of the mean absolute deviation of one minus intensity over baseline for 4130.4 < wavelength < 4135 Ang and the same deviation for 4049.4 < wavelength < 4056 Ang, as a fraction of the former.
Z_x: 1.33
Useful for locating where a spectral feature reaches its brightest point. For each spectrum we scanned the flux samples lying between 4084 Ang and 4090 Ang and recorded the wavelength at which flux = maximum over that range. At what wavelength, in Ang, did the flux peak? 4089.26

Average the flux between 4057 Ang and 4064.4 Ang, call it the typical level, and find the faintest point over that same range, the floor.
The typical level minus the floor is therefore 0.92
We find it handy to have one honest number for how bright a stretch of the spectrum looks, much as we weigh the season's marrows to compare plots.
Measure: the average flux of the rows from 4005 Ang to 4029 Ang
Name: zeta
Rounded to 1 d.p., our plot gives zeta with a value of 33.7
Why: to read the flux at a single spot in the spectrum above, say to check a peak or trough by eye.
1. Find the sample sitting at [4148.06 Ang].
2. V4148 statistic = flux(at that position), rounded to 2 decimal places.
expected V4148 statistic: 32.20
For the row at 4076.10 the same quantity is 35.69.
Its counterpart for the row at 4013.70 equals 35.23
